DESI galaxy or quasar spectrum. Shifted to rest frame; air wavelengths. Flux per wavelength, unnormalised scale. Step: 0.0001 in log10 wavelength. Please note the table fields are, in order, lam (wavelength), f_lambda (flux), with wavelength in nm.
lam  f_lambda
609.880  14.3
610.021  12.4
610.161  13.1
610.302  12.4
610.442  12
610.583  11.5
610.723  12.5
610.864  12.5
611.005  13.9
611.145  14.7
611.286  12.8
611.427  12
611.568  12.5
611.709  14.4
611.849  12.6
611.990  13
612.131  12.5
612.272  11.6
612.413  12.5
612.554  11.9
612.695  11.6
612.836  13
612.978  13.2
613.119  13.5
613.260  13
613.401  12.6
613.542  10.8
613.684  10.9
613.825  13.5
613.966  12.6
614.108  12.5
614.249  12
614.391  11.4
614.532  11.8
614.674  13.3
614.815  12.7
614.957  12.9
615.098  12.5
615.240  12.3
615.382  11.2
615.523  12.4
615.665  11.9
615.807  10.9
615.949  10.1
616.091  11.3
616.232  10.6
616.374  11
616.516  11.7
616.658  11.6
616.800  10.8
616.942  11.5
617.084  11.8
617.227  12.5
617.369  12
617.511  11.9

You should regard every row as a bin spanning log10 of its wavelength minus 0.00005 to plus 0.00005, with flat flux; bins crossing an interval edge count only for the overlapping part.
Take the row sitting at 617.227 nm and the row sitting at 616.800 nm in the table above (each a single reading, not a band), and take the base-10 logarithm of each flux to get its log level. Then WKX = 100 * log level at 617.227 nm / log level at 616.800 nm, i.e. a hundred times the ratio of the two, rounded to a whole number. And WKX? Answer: 106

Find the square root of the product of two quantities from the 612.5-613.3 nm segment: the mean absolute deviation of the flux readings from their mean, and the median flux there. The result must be 2.9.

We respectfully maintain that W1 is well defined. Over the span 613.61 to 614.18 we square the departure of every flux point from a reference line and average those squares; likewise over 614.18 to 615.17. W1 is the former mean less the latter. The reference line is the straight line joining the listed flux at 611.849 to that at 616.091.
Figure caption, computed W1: 0.22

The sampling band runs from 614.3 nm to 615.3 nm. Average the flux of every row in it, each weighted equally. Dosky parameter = 12.41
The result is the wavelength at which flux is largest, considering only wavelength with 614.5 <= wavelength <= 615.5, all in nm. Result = 614.674 nm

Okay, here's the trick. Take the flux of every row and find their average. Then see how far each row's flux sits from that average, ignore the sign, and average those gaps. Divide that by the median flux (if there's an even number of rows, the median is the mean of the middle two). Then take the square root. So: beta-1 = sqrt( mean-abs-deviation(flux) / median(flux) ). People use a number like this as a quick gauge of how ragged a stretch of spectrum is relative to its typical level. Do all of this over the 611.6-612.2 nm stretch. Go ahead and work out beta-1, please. 0.223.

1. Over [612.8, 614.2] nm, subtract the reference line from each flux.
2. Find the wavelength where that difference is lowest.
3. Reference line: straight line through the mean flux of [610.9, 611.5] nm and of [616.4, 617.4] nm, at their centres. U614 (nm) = 613.542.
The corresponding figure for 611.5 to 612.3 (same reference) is 612.272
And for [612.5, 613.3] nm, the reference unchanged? 612.695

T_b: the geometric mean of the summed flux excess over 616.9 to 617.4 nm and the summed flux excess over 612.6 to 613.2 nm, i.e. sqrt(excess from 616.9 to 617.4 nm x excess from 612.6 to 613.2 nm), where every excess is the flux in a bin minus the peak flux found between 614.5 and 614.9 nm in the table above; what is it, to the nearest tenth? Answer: 3.2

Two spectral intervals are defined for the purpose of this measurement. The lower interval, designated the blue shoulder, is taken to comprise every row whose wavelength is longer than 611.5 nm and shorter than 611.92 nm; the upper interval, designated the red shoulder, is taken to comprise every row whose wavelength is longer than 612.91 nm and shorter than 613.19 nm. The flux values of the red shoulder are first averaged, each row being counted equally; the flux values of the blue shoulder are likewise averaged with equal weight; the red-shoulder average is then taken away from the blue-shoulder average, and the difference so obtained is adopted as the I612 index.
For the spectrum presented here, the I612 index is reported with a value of -0.2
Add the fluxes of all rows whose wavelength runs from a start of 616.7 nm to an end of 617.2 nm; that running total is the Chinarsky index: 34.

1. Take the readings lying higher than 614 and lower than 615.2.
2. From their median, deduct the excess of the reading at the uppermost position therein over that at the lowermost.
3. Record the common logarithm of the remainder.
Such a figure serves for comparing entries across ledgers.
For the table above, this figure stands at 1.10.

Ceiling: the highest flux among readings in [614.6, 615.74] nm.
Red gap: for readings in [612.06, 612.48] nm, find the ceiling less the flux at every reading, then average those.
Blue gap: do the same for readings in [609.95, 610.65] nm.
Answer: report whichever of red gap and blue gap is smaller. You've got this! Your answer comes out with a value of 1.02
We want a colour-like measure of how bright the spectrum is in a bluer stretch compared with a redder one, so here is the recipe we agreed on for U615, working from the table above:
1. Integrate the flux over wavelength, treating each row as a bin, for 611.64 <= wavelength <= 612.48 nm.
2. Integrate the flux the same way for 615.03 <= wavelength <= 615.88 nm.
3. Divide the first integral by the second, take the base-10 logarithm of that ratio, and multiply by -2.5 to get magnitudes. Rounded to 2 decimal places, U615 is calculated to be -0.07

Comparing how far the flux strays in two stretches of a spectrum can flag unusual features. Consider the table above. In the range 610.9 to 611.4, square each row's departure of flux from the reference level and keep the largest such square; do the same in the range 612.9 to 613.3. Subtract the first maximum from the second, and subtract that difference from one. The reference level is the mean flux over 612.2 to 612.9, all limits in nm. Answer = 5.8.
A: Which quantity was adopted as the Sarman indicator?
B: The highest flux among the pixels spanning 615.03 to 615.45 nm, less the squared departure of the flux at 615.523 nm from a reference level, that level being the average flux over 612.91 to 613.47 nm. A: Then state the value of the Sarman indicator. 12.0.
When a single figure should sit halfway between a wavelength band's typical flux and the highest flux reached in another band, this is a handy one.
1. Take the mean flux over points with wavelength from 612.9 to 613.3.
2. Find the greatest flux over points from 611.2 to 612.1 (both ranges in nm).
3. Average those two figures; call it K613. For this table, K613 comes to 13.8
